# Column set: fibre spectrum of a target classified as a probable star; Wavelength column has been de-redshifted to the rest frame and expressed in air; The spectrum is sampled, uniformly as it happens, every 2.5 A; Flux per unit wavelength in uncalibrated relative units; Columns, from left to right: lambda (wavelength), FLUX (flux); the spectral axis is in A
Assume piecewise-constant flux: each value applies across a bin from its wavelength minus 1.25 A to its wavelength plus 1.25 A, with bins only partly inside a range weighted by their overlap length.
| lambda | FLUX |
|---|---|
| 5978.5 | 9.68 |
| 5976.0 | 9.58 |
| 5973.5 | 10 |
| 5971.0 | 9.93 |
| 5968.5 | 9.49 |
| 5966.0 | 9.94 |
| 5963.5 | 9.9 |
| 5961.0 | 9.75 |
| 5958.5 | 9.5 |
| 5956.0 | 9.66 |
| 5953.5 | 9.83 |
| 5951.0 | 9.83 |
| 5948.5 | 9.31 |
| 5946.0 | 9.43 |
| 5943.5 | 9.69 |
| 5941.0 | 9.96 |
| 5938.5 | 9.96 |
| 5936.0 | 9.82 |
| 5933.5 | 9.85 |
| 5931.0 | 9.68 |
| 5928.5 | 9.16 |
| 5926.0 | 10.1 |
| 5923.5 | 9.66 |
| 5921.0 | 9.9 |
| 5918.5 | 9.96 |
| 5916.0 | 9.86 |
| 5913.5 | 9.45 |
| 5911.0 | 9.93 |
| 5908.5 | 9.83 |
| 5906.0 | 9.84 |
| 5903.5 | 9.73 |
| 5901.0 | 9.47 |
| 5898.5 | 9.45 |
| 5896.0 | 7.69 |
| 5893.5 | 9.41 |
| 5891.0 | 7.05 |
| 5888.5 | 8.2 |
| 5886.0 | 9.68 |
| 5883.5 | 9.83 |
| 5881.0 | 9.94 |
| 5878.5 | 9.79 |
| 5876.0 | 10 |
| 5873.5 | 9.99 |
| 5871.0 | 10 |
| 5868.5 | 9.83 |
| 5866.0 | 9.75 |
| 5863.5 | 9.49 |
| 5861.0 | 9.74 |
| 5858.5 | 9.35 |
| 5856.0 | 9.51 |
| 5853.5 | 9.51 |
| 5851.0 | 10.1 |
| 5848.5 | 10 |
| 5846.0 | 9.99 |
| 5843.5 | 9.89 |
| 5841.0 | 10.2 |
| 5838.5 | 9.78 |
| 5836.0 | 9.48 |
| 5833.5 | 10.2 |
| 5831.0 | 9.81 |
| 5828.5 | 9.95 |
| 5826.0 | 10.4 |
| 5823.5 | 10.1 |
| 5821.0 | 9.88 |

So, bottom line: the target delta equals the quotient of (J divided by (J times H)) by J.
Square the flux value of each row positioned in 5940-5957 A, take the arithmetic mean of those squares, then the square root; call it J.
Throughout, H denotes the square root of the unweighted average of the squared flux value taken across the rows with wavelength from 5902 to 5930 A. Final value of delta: 0.0106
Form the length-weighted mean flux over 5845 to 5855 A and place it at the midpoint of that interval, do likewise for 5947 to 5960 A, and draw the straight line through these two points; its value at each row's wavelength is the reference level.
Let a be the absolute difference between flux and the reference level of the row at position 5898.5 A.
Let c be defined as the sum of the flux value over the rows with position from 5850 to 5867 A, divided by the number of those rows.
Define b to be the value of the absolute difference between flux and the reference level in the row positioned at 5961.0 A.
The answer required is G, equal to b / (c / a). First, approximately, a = 0.315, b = 0.14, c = 9.636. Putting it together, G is 0.005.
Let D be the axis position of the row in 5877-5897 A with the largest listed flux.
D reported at 5881.0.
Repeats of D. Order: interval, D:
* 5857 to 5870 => 5868.5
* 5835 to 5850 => 5841.0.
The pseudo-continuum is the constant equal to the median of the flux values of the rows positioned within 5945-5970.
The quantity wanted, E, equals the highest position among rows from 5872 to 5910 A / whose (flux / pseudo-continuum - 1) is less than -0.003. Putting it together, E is 5901.0 A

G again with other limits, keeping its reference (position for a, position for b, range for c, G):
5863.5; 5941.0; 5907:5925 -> 0.011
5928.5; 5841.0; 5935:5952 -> 0.016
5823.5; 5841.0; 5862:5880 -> 0.004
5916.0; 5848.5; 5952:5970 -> 0.002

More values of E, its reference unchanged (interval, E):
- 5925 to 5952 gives 5948.5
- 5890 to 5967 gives 5958.5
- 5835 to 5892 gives 5891.0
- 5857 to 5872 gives 5863.5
